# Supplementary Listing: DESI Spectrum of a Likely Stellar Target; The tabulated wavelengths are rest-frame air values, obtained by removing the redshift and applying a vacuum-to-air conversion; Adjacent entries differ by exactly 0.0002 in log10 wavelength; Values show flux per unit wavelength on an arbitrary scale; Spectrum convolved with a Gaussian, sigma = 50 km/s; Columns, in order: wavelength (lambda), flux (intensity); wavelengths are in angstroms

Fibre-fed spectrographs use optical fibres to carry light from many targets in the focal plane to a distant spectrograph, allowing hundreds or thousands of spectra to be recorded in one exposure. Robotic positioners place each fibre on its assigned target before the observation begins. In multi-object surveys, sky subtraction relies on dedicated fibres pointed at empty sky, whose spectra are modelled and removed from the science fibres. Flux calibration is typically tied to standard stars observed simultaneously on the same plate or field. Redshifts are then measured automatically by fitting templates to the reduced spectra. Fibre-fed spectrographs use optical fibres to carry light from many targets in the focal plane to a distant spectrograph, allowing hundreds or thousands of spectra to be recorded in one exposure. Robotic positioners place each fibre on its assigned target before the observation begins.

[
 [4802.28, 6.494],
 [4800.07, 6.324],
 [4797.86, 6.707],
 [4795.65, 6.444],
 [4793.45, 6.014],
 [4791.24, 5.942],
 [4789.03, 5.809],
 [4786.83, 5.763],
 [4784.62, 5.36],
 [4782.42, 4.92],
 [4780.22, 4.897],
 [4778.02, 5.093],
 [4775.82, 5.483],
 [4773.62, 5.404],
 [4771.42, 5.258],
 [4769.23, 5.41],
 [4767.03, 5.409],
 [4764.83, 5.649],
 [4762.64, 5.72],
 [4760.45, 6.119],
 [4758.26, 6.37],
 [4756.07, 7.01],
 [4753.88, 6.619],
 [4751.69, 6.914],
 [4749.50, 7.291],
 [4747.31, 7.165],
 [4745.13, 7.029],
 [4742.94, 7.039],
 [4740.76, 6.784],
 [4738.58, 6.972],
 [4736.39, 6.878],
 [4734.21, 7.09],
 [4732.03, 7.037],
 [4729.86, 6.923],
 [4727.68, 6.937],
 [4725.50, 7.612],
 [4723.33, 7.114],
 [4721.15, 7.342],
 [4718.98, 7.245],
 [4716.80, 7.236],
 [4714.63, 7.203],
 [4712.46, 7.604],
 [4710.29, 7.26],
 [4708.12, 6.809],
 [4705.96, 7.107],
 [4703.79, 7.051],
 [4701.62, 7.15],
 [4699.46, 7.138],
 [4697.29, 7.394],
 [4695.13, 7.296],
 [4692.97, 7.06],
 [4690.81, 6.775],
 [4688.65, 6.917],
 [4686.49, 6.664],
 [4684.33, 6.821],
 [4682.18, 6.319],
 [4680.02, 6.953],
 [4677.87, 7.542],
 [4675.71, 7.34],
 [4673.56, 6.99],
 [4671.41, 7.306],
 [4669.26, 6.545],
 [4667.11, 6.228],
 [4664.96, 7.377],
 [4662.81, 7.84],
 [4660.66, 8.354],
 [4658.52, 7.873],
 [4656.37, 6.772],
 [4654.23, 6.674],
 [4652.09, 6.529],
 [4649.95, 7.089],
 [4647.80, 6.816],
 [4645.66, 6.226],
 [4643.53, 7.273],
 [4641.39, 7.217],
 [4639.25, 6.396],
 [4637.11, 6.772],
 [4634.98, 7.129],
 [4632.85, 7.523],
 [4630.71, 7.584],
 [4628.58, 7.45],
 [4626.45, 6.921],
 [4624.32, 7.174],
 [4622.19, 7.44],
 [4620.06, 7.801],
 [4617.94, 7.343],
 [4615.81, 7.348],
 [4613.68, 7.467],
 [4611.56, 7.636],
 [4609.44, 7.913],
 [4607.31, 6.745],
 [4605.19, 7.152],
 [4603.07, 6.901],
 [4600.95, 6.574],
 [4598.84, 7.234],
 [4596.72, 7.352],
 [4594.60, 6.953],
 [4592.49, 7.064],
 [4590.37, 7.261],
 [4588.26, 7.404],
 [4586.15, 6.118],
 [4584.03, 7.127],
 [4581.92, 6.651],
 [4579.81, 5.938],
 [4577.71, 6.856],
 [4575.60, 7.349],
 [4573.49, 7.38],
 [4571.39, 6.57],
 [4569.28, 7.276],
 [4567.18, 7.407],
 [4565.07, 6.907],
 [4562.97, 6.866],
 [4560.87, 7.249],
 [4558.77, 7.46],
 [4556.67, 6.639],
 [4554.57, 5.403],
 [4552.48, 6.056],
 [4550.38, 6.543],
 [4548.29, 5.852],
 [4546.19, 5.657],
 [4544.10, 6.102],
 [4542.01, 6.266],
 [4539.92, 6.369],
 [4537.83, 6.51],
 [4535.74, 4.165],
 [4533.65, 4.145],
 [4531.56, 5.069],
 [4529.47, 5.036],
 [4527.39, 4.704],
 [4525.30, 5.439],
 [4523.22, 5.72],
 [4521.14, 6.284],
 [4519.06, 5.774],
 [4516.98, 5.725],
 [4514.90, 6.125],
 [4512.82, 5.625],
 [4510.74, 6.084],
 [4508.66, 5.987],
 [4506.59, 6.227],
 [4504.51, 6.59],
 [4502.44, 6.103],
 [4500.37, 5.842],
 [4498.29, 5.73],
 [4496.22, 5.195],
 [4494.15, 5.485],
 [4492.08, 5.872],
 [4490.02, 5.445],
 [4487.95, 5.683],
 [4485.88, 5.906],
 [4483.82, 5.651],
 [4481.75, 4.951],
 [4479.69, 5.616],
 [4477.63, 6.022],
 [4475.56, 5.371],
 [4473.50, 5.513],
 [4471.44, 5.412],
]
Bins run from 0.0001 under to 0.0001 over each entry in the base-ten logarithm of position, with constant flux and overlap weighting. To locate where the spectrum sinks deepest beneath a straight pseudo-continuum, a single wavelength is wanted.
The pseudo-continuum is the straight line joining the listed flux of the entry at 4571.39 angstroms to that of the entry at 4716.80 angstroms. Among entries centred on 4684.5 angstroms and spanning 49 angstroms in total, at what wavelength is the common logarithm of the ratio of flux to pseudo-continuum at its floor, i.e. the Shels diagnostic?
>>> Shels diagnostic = 4667.11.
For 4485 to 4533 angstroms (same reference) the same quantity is 4527.39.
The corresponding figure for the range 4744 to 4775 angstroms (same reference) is 4771.42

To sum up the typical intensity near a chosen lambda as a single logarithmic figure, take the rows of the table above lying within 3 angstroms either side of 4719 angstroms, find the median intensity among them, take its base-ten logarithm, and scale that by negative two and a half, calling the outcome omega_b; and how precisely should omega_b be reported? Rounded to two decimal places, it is -2.15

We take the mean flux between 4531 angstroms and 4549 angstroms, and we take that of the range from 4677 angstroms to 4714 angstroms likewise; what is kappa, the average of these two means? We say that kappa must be 6.31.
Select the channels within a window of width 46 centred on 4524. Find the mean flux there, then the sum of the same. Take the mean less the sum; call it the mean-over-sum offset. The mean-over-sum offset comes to -120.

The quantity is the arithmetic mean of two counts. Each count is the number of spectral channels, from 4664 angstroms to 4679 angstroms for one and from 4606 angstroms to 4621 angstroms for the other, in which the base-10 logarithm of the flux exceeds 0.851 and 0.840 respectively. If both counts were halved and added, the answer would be 5.0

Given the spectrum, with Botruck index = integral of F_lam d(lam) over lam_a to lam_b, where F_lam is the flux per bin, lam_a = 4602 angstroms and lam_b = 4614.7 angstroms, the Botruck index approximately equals 93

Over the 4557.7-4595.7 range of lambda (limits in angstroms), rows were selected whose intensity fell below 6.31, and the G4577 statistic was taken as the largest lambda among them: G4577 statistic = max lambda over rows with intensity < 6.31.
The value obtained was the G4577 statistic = 4586.15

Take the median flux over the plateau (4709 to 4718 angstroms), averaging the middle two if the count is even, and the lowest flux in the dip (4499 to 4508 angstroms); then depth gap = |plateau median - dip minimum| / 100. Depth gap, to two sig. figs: 0.014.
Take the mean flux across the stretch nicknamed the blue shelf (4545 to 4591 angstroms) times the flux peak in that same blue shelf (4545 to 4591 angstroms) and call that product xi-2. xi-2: 50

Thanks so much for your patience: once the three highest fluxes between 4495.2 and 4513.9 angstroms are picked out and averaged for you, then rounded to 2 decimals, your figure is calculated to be 6.31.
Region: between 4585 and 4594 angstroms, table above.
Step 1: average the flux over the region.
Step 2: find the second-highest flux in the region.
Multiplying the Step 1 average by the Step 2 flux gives 51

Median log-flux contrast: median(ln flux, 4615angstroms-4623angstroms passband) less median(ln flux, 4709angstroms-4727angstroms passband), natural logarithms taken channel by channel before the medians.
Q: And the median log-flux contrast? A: 0.02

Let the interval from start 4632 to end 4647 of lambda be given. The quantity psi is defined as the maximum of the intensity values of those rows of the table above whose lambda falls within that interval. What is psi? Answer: 7.523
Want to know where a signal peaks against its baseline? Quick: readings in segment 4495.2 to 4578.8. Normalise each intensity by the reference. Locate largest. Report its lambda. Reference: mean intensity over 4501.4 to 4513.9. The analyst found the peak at 4558.77 angstroms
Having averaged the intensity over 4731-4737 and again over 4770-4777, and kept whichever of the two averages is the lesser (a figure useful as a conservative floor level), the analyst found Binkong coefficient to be 5.4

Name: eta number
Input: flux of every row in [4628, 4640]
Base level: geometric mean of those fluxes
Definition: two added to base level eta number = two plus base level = 9.13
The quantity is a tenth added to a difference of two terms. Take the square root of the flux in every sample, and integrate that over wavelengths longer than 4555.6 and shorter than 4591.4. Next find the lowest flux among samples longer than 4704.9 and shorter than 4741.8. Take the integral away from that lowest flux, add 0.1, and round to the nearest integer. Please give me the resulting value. -88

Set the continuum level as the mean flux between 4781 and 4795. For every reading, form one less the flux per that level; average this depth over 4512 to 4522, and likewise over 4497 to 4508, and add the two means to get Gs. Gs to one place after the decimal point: -0.1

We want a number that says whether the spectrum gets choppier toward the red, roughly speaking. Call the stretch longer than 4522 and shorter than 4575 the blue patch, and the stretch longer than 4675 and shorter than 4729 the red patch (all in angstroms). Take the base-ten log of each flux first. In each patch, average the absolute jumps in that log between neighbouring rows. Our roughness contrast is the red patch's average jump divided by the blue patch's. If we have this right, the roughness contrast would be 0.44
